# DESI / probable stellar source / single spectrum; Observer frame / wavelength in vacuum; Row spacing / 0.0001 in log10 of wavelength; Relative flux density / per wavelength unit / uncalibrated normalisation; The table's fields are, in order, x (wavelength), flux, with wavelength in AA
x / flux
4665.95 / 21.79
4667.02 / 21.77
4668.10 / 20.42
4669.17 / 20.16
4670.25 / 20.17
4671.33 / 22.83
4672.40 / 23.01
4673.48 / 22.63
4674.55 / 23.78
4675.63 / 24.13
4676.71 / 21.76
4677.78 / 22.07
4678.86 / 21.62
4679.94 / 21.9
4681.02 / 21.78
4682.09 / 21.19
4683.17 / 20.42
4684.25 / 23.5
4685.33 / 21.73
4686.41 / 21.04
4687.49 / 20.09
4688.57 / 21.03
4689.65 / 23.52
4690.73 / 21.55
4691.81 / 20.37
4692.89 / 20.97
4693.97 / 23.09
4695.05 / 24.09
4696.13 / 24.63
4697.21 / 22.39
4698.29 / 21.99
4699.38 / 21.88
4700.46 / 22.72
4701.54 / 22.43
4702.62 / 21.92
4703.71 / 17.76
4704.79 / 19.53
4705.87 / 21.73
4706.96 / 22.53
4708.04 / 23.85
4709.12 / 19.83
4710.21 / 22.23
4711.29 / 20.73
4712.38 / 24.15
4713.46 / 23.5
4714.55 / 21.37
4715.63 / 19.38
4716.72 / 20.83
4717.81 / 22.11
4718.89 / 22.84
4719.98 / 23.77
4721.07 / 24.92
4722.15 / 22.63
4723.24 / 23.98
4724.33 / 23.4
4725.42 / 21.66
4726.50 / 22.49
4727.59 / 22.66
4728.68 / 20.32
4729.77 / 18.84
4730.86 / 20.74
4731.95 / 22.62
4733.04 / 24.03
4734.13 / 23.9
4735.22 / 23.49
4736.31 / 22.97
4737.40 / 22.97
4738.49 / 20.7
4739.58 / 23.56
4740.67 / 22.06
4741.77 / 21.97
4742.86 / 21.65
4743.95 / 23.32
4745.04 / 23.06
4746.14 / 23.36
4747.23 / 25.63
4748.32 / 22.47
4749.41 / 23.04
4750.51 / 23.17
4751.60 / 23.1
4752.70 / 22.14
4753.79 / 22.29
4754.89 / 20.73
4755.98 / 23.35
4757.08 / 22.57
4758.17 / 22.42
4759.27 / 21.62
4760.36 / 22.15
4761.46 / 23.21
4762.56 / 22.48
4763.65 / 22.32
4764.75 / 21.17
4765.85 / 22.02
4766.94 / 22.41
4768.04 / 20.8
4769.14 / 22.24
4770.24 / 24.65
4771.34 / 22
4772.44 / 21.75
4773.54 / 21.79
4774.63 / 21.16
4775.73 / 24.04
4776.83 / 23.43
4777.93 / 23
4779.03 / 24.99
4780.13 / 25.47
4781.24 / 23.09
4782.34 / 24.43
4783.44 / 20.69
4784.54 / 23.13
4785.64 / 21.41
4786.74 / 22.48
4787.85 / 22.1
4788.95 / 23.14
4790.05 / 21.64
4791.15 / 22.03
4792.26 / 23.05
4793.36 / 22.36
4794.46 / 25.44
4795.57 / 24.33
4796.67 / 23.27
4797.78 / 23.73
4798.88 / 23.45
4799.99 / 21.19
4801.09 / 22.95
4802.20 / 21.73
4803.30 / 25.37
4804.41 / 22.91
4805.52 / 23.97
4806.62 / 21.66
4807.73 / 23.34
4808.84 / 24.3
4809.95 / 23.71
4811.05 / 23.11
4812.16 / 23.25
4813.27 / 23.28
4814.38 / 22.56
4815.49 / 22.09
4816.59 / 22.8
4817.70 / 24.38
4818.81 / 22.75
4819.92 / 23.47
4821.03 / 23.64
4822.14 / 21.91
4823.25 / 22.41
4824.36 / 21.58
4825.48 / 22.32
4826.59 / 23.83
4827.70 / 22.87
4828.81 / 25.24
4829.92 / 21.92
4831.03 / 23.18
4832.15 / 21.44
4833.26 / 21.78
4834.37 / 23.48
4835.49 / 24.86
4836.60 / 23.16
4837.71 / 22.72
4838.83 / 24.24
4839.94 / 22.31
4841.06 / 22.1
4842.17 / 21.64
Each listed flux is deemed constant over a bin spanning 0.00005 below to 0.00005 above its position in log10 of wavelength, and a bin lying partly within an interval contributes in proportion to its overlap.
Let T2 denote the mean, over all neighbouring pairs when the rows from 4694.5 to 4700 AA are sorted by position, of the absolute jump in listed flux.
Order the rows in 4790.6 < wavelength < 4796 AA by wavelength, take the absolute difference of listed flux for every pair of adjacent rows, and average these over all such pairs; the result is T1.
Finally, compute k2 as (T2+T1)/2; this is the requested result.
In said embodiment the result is 1.1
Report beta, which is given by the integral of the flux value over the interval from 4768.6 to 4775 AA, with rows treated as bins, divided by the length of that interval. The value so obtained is 22.3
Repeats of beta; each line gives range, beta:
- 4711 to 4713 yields 22.7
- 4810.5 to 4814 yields 23.2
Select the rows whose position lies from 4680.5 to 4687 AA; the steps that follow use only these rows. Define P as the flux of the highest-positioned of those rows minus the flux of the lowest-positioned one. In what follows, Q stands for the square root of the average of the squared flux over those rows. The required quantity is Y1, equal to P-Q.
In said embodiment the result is -22.4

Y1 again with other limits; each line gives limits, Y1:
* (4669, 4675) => -18.5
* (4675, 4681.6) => -24.6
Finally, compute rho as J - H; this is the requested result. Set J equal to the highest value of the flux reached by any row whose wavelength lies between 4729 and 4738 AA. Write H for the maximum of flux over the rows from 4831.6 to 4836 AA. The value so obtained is -0.83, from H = 24.86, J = 24.03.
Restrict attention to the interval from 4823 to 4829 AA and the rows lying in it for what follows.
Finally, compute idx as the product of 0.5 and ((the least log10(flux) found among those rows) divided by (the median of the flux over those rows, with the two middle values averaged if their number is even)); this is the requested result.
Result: 0.0295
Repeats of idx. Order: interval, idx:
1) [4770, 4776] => 0.0303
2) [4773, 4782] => 0.0285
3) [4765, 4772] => 0.0298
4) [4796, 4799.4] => 0.0291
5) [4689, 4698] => 0.0288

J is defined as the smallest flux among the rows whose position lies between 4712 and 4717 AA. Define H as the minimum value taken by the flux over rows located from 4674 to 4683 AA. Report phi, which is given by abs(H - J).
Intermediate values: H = 21.19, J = 19.38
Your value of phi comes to 1.8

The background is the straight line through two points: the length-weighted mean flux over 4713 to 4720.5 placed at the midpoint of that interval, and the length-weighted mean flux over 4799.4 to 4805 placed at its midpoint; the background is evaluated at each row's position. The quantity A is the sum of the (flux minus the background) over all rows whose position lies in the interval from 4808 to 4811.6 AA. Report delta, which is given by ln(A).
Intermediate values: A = 2.4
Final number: 0.9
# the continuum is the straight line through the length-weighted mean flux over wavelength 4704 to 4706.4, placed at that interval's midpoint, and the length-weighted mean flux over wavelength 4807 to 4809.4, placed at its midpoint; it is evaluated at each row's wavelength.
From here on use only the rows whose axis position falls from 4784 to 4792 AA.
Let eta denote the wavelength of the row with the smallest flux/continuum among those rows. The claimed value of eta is 4785.64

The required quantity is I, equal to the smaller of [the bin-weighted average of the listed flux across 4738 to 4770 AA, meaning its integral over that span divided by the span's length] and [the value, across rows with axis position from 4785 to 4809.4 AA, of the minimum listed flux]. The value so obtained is 21.2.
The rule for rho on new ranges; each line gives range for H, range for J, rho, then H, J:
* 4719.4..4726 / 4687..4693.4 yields -1.40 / 24.92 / 23.52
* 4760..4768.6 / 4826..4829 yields 2.03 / 23.21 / 25.24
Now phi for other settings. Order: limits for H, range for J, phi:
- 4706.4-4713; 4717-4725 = 2.3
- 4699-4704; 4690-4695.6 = 2.6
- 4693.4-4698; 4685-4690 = 2.3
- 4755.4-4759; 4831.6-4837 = 1.0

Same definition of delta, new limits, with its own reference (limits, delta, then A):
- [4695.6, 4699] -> 1.3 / 3.8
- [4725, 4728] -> -0.4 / 0.7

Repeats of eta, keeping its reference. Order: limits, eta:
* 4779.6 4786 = 4783.44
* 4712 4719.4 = 4715.63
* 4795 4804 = 4799.99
